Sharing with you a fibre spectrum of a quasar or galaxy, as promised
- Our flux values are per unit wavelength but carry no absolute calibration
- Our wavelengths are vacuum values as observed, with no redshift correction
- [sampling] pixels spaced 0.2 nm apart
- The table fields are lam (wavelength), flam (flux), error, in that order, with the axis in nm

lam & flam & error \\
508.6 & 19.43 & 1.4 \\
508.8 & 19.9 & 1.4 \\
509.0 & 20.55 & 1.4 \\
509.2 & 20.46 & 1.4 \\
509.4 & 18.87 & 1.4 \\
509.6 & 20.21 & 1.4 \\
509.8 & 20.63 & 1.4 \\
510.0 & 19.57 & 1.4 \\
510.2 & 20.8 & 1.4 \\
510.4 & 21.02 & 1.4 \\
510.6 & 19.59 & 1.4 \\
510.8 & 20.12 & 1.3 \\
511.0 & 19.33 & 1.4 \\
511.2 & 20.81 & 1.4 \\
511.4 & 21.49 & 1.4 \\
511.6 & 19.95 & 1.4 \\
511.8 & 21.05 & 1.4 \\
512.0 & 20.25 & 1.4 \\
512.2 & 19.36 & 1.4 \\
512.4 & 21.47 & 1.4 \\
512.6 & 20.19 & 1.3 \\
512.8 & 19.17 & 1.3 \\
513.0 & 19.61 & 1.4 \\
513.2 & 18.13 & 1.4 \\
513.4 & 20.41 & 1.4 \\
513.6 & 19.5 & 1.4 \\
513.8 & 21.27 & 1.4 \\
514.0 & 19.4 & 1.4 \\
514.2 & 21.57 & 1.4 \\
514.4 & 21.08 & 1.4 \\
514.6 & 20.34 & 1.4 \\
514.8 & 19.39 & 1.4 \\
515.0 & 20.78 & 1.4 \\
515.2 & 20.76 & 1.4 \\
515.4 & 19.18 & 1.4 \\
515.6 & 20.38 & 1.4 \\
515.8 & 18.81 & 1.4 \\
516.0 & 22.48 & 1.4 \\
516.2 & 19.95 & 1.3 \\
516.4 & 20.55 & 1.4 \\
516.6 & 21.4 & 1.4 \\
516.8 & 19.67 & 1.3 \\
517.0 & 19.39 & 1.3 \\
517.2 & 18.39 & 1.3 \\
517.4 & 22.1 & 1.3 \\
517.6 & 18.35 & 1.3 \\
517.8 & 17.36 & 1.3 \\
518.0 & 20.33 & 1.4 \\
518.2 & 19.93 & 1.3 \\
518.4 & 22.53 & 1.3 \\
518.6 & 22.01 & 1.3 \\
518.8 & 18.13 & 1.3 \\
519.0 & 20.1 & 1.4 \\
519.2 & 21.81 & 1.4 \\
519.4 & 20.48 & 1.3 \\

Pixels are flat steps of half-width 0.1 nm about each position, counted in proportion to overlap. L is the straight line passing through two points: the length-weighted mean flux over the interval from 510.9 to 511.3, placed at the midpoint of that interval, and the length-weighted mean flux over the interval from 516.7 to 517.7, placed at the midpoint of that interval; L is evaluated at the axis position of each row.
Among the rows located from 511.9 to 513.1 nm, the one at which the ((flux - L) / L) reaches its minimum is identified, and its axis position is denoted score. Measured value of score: 512.8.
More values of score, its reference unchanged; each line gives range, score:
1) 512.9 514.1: 513.2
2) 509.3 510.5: 509.4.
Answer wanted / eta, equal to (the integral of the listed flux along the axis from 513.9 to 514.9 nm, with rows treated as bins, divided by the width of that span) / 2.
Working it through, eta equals 10.2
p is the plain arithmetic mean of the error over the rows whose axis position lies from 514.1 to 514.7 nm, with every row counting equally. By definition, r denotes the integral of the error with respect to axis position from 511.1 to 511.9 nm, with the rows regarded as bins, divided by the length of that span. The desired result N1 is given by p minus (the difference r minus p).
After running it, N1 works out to 1.40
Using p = 1.40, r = 1.40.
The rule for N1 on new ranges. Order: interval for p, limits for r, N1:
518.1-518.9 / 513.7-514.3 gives 1.20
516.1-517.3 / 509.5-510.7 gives 1.27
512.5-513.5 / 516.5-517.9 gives 1.41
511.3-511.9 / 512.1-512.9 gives 1.45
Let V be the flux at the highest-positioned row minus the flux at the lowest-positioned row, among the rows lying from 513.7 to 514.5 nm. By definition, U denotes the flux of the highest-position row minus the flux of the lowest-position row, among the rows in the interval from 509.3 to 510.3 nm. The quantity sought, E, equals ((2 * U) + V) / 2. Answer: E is 1.8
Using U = 1.9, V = -0.2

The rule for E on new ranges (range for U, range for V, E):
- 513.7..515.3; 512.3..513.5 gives -1.0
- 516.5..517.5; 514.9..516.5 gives 0.6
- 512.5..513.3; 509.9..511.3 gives -1.4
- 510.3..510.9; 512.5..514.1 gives -1.3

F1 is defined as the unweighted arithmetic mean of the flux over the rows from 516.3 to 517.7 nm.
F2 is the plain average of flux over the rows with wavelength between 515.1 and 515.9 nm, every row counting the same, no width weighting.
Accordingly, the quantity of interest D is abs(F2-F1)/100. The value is 0.002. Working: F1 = 20.0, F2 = 19.8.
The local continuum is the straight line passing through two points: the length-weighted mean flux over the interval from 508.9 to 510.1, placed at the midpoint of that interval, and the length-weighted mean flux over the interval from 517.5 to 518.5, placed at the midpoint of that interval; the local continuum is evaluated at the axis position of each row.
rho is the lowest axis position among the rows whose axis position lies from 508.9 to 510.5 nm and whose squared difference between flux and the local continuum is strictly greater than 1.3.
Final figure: 509.4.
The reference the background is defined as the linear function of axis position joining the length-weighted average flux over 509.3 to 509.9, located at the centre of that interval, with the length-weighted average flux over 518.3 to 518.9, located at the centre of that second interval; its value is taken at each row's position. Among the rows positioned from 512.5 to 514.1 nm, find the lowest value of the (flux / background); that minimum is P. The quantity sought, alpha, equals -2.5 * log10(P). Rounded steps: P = 0.893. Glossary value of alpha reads 0.123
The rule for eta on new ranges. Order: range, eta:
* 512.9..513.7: 9.7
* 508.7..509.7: 10.0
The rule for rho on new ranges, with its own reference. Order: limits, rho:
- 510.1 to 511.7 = 511.4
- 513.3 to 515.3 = 513.8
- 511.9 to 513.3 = 512.4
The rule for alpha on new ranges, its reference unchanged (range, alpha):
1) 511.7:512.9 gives 0.060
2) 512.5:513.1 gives 0.060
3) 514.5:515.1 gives 0.059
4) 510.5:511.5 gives 0.040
